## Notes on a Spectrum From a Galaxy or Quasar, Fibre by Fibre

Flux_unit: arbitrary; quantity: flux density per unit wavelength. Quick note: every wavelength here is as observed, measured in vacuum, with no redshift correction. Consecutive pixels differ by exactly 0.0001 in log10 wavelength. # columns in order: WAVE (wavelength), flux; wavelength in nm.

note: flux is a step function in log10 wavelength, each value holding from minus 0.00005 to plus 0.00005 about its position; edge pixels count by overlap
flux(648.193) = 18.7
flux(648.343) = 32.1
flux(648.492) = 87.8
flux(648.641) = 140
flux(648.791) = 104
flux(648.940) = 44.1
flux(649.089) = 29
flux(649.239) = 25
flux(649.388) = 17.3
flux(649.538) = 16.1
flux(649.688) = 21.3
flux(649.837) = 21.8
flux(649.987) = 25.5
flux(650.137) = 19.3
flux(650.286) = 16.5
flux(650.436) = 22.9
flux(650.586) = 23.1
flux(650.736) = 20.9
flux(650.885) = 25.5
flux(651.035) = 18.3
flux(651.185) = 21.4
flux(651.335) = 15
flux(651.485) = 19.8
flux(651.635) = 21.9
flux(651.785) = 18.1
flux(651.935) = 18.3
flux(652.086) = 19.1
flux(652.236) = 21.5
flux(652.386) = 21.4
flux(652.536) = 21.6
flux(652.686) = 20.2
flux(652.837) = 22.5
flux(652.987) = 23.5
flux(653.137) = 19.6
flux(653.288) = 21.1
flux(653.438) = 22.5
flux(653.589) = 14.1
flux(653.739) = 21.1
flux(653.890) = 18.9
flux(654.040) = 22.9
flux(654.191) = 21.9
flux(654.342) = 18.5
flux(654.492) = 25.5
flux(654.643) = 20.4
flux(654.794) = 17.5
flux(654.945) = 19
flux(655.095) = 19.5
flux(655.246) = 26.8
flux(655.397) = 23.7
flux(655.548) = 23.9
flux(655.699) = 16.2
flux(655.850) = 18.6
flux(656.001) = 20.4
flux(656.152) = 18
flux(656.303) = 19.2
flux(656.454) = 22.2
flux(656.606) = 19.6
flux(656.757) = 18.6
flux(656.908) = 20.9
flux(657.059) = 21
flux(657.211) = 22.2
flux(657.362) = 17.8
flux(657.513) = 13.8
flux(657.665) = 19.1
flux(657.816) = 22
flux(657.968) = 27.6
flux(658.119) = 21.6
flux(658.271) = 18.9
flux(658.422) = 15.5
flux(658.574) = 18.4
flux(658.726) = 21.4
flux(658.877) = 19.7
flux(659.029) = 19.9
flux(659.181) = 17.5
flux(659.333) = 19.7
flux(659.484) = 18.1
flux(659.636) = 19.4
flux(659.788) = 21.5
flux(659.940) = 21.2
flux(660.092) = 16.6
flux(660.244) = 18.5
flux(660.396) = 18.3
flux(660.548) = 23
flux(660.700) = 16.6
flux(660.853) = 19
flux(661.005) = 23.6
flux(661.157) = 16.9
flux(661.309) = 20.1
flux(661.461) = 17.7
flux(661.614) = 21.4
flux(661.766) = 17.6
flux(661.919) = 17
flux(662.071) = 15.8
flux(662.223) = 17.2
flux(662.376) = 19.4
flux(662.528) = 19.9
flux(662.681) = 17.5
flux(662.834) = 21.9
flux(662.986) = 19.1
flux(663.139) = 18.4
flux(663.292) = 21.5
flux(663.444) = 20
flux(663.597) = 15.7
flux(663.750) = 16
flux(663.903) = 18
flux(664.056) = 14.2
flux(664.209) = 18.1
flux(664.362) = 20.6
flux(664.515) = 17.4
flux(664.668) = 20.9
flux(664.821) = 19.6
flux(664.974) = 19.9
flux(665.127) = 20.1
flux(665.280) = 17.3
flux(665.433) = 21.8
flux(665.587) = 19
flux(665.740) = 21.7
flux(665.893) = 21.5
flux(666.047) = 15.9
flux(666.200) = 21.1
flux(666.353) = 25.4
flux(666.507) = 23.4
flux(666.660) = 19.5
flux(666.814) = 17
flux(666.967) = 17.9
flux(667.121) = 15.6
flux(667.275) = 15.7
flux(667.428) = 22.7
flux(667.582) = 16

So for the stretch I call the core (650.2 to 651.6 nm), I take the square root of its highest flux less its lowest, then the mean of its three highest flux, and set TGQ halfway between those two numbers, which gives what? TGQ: 13.5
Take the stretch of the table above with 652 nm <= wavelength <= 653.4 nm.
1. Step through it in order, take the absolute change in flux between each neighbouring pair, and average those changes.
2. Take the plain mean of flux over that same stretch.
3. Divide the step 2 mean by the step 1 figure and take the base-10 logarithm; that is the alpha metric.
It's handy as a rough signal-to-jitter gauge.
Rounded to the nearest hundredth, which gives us 1.12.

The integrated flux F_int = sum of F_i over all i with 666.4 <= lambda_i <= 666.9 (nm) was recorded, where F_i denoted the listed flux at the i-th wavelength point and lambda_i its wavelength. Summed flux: 59.9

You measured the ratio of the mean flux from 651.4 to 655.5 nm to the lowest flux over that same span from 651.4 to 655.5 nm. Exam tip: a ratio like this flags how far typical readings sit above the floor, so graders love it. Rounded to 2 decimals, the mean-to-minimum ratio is 1.47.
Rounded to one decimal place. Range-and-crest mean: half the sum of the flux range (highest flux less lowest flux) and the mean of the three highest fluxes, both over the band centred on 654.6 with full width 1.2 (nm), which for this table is 15.7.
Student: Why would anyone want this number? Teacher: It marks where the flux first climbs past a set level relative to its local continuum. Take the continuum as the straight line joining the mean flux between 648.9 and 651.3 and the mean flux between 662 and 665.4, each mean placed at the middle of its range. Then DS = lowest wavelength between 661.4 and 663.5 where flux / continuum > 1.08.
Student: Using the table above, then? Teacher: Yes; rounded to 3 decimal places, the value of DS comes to 661.614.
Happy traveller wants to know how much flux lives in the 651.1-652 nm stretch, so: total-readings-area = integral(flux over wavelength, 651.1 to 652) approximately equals 17.2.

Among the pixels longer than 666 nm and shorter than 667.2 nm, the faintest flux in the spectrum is 15.6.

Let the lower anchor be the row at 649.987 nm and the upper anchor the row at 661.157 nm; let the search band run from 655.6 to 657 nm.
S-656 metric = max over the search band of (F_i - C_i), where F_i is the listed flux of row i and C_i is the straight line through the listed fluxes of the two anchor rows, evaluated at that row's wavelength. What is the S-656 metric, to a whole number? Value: 2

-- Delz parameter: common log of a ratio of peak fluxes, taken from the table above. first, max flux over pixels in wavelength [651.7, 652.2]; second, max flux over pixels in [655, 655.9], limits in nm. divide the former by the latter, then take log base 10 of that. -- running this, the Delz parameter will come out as -0.15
